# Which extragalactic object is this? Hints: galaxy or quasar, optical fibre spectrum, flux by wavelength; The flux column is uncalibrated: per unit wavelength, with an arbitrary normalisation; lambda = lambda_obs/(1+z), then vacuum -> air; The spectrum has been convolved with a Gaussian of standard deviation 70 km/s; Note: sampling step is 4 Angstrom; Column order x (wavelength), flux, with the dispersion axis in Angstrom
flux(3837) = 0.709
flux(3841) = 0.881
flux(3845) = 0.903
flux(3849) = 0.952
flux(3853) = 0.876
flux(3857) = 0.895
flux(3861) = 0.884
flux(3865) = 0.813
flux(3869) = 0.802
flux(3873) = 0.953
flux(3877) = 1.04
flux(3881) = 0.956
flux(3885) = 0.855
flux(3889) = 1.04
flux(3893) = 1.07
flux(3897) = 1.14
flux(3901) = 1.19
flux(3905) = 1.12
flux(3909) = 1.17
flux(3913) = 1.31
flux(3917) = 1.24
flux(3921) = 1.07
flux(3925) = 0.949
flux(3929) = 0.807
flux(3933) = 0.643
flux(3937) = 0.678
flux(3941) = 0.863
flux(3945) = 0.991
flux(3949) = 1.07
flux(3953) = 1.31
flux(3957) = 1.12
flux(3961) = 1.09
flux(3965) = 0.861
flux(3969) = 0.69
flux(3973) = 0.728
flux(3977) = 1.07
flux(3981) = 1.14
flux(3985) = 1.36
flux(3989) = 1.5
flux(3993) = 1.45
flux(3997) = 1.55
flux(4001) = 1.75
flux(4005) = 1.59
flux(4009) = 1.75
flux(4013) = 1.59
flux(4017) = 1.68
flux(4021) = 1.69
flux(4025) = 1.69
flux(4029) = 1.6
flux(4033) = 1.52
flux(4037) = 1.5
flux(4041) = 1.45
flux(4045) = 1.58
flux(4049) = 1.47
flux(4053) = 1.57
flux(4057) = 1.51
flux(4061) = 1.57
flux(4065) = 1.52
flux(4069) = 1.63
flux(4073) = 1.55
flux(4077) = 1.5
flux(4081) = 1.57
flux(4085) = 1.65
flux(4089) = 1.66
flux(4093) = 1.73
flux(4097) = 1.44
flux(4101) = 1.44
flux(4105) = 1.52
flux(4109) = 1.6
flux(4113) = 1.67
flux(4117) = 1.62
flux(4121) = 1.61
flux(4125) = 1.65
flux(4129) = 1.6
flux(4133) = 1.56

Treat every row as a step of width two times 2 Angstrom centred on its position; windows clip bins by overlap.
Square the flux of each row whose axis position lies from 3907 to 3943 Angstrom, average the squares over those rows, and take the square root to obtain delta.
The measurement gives 1.0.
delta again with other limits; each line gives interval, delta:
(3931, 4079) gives 1.4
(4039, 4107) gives 1.6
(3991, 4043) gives 1.6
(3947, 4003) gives 1.2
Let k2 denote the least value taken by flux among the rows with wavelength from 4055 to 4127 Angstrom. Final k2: 1.44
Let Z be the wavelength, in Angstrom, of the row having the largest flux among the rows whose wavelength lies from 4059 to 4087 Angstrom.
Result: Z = 4085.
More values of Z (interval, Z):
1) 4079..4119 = 4093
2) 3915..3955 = 3953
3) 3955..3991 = 3989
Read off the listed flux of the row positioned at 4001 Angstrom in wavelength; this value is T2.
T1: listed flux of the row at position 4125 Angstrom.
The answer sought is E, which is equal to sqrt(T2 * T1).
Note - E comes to 1.70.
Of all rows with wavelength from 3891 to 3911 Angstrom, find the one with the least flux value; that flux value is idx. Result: 1.07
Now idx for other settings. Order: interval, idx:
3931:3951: 0.643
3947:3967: 0.861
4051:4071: 1.51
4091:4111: 1.44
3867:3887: 0.802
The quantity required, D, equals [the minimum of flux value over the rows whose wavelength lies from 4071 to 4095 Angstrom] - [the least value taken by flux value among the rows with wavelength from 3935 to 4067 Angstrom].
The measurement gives 0.8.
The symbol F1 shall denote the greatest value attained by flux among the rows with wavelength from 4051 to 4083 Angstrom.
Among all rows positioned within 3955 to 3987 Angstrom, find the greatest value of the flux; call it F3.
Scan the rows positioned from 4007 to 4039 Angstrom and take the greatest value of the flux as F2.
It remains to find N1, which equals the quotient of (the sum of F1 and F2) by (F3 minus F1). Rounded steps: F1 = 1.63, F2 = 1.75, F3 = 1.36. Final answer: -12.5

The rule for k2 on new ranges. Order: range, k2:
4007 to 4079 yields 1.45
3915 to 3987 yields 0.643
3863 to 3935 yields 0.643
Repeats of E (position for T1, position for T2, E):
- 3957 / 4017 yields 1.37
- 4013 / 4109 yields 1.59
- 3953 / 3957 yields 1.21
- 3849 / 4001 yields 1.29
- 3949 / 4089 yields 1.33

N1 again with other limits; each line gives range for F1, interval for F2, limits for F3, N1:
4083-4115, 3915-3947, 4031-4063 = -19.8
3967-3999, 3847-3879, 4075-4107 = 14.4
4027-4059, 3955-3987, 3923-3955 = -10.2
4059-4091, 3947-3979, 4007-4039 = 33.0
